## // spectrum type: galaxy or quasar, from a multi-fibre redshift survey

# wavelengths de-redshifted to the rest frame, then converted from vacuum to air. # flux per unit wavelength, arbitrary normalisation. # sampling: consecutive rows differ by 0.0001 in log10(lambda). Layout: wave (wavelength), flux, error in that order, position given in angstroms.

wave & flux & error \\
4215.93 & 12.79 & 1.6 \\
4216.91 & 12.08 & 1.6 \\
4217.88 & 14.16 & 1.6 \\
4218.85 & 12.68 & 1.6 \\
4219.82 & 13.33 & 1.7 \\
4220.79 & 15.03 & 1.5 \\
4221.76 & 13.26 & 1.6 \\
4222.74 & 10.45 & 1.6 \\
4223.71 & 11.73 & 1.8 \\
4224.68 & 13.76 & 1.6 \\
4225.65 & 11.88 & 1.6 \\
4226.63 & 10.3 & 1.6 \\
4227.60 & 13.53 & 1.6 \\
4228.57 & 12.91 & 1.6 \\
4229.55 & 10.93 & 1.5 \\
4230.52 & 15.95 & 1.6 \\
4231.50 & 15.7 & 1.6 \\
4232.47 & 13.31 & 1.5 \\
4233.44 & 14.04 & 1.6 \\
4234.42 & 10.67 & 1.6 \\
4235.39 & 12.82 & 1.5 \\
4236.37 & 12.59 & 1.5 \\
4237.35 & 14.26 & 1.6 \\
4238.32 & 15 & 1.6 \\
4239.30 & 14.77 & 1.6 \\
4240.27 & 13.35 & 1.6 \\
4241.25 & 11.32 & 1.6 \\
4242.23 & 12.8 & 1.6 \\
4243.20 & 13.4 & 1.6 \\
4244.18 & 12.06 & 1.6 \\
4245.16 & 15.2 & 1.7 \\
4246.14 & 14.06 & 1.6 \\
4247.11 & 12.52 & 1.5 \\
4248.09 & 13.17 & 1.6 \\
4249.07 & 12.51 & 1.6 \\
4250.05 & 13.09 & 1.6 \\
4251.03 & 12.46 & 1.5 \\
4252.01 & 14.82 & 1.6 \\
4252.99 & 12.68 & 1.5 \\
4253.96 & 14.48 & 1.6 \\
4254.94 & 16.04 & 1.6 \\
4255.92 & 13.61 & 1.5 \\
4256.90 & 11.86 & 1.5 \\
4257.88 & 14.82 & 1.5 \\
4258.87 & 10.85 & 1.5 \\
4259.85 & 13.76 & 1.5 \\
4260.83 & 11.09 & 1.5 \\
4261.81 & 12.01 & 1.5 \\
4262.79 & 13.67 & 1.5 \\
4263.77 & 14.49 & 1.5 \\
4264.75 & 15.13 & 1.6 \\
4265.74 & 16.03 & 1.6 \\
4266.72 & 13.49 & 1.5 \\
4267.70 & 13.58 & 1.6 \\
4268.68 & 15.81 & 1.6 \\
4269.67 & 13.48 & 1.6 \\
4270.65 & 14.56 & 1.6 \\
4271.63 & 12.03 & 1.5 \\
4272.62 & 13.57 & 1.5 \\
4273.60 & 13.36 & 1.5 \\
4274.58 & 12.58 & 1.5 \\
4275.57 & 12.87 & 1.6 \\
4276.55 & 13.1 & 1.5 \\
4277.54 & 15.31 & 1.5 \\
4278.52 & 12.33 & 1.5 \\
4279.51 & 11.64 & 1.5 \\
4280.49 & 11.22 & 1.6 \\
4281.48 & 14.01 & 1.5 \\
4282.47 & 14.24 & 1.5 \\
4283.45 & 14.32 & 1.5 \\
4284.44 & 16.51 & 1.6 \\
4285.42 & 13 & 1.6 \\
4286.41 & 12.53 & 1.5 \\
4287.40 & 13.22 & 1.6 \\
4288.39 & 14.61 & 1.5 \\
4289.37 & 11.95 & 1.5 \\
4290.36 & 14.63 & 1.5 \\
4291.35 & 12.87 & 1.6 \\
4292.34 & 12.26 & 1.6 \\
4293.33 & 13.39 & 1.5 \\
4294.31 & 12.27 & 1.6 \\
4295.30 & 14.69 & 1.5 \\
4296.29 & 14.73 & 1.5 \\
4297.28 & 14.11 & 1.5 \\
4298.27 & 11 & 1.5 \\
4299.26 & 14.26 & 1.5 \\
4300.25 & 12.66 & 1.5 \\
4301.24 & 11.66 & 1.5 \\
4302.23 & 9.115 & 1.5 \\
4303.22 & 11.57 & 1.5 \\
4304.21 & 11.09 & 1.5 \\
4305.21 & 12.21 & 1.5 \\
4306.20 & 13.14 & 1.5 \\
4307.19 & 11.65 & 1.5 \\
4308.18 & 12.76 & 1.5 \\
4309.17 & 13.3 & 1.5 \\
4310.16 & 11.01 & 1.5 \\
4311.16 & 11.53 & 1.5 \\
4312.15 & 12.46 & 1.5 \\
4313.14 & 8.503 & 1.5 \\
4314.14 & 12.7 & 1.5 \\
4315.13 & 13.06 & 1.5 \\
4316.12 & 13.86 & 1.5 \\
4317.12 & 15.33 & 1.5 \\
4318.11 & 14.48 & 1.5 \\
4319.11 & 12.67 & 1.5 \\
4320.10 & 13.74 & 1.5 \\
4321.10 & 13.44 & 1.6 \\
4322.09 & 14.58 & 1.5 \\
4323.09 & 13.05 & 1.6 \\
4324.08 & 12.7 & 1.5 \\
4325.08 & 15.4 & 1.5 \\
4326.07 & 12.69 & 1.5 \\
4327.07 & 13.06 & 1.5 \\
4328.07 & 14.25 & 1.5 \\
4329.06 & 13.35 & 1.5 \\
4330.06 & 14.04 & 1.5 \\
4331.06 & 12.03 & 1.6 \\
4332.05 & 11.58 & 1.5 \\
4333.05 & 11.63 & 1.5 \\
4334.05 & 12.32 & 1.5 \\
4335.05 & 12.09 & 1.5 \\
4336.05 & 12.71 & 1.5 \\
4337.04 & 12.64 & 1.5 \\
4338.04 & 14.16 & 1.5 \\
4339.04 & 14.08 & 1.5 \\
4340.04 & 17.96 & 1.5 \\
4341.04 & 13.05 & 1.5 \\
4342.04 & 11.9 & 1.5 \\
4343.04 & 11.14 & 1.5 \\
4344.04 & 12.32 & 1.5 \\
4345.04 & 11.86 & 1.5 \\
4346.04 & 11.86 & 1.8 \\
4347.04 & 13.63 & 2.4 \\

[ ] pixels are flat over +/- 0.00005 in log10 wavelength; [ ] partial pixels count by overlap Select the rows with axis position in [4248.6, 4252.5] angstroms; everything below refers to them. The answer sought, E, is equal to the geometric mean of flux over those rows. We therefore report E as 13.2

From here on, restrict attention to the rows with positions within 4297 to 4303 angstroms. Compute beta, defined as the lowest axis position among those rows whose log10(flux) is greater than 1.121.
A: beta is 4297.28 angstroms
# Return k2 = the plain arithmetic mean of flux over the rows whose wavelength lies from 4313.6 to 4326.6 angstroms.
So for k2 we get 13.7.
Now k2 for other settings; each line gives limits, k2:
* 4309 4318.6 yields 12.6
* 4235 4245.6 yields 13.4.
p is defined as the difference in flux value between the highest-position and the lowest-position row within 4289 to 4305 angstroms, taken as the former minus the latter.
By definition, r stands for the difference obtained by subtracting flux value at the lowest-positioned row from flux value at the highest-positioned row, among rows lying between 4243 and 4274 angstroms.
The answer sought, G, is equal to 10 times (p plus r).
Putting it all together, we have -9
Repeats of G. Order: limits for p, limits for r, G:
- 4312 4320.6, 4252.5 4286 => 16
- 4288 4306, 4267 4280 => -43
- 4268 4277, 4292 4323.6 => -19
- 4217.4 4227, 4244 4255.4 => 1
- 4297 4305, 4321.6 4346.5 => -57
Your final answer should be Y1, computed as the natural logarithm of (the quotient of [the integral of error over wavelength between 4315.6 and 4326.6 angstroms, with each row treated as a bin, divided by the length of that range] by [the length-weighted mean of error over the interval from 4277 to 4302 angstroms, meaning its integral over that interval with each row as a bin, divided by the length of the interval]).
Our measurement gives -0.01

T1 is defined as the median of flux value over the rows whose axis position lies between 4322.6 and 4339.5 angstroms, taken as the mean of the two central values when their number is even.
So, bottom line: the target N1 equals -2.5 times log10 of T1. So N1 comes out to -2.76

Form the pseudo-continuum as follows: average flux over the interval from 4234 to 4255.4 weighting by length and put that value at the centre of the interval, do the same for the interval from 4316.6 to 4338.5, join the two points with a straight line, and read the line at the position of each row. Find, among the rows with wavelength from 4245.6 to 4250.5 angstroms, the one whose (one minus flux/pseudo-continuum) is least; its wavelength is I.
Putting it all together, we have 4246.14 angstroms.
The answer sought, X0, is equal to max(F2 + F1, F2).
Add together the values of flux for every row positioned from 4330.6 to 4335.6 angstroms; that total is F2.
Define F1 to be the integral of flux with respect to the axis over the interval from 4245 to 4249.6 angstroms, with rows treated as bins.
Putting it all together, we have 121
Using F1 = 61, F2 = 60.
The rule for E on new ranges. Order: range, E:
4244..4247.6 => 13.4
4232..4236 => 12.6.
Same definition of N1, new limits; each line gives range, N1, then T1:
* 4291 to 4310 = -2.76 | 12.7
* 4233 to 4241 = -2.84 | 13.7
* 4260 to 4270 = -2.84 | 13.6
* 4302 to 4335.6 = -2.76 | 12.7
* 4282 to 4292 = -2.84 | 13.7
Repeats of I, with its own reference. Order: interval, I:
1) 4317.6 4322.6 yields 4322.09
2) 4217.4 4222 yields 4220.79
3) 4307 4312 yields 4309.17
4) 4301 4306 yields 4305.21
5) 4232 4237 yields 4233.44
